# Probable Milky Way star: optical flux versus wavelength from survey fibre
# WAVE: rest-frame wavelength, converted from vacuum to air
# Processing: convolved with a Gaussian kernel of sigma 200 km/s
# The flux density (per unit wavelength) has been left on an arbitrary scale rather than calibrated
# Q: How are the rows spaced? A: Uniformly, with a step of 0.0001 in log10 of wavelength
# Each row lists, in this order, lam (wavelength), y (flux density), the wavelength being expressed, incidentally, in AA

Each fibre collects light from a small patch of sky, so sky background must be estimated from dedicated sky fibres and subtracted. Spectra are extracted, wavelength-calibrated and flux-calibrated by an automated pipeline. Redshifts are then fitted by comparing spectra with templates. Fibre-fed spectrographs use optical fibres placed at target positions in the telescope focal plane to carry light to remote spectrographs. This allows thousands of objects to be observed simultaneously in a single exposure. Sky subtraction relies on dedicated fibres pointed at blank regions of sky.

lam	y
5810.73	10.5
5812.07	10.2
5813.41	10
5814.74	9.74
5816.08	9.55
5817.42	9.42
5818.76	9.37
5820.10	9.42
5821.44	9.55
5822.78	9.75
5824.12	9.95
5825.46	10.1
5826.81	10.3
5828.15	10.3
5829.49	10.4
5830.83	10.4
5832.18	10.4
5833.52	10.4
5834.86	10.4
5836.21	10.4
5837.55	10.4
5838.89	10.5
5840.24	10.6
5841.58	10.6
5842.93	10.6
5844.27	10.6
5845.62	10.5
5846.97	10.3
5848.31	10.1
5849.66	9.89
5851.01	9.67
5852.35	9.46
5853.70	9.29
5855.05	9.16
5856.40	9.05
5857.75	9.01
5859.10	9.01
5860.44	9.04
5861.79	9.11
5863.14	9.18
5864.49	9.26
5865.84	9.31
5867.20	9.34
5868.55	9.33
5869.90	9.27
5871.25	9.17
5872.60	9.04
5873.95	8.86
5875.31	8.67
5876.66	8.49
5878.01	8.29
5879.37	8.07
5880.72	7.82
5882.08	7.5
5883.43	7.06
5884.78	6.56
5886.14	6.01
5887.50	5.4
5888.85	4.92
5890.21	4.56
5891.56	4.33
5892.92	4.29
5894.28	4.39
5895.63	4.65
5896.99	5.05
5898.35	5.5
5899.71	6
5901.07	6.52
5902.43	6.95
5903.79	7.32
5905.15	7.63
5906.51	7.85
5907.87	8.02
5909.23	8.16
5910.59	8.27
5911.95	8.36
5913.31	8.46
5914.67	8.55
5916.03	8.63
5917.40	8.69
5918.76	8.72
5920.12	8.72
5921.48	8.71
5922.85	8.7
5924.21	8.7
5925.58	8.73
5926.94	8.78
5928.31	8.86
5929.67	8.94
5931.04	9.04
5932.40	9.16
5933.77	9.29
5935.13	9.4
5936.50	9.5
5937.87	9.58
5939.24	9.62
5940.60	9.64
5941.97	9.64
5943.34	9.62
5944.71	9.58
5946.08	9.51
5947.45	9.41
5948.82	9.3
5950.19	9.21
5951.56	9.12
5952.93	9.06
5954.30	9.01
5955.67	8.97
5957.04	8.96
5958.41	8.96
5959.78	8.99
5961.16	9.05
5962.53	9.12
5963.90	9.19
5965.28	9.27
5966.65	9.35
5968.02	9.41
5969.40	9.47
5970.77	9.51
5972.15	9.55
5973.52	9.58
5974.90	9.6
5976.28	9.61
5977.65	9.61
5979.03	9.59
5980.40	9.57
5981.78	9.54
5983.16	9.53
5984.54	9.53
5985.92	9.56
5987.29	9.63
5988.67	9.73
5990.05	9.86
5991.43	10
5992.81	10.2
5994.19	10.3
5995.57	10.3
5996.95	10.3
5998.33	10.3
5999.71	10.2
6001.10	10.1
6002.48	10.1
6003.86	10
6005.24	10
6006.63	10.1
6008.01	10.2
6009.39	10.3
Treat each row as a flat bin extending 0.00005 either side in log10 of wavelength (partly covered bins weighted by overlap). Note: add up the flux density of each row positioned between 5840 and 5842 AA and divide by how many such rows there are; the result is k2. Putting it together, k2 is 10.6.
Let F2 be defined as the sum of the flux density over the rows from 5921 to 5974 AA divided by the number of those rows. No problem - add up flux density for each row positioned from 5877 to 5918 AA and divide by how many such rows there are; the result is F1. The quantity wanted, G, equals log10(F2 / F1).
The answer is 0.13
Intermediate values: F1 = 6.8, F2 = 9.2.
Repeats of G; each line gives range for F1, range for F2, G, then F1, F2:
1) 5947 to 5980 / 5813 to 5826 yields 0.02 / 9.3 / 9.7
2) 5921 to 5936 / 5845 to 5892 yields -0.03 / 8.9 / 8.4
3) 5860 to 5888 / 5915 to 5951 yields 0.04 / 8.3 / 9.1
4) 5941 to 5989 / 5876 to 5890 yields -0.13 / 9.4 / 7.0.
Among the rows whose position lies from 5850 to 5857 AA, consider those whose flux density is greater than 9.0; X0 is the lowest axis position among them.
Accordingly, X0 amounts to 5851.01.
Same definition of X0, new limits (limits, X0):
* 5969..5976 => 5969.40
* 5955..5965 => 5961.16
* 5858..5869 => 5859.10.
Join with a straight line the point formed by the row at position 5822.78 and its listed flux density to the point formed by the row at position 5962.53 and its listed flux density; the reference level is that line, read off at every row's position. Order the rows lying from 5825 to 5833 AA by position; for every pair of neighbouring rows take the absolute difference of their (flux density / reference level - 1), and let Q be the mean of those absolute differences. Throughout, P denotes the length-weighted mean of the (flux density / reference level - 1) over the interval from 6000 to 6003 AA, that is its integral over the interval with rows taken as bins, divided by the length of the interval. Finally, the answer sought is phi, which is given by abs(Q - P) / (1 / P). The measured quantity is 0.016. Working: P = 0.13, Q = 0.007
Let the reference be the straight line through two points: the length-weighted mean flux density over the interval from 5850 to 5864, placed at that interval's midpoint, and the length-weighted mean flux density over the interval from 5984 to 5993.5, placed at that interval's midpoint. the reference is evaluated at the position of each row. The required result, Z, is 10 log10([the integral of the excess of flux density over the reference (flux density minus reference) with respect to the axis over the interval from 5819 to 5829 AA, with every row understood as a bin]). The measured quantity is 9.1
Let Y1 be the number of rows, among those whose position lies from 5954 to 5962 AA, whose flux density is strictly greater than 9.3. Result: 0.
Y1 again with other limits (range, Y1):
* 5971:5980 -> 6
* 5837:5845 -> 6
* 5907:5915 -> 0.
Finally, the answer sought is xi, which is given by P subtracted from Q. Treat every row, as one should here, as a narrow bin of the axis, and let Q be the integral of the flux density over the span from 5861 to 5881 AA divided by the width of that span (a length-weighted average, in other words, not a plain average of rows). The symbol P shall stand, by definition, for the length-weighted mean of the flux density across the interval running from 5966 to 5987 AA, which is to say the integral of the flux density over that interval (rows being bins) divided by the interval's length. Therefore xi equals -0.6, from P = 9.5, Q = 8.9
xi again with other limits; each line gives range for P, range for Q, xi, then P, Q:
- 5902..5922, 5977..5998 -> 1.6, 8.2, 9.8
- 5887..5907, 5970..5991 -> 3.9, 5.7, 9.6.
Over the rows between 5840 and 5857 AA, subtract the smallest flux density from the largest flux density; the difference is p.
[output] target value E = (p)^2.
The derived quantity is 2.4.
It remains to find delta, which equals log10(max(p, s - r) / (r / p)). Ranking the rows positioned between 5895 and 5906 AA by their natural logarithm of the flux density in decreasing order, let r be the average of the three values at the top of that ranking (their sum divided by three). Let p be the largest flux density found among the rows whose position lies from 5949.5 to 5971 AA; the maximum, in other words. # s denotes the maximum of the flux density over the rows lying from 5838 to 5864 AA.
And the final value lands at 1.66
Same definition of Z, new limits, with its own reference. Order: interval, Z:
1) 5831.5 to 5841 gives 11.0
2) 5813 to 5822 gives 6.7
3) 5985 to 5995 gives -0.3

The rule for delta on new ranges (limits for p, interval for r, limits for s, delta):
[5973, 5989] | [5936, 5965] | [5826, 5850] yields 1.62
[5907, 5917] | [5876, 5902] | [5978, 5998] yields 1.55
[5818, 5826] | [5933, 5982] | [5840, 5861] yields 1.65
